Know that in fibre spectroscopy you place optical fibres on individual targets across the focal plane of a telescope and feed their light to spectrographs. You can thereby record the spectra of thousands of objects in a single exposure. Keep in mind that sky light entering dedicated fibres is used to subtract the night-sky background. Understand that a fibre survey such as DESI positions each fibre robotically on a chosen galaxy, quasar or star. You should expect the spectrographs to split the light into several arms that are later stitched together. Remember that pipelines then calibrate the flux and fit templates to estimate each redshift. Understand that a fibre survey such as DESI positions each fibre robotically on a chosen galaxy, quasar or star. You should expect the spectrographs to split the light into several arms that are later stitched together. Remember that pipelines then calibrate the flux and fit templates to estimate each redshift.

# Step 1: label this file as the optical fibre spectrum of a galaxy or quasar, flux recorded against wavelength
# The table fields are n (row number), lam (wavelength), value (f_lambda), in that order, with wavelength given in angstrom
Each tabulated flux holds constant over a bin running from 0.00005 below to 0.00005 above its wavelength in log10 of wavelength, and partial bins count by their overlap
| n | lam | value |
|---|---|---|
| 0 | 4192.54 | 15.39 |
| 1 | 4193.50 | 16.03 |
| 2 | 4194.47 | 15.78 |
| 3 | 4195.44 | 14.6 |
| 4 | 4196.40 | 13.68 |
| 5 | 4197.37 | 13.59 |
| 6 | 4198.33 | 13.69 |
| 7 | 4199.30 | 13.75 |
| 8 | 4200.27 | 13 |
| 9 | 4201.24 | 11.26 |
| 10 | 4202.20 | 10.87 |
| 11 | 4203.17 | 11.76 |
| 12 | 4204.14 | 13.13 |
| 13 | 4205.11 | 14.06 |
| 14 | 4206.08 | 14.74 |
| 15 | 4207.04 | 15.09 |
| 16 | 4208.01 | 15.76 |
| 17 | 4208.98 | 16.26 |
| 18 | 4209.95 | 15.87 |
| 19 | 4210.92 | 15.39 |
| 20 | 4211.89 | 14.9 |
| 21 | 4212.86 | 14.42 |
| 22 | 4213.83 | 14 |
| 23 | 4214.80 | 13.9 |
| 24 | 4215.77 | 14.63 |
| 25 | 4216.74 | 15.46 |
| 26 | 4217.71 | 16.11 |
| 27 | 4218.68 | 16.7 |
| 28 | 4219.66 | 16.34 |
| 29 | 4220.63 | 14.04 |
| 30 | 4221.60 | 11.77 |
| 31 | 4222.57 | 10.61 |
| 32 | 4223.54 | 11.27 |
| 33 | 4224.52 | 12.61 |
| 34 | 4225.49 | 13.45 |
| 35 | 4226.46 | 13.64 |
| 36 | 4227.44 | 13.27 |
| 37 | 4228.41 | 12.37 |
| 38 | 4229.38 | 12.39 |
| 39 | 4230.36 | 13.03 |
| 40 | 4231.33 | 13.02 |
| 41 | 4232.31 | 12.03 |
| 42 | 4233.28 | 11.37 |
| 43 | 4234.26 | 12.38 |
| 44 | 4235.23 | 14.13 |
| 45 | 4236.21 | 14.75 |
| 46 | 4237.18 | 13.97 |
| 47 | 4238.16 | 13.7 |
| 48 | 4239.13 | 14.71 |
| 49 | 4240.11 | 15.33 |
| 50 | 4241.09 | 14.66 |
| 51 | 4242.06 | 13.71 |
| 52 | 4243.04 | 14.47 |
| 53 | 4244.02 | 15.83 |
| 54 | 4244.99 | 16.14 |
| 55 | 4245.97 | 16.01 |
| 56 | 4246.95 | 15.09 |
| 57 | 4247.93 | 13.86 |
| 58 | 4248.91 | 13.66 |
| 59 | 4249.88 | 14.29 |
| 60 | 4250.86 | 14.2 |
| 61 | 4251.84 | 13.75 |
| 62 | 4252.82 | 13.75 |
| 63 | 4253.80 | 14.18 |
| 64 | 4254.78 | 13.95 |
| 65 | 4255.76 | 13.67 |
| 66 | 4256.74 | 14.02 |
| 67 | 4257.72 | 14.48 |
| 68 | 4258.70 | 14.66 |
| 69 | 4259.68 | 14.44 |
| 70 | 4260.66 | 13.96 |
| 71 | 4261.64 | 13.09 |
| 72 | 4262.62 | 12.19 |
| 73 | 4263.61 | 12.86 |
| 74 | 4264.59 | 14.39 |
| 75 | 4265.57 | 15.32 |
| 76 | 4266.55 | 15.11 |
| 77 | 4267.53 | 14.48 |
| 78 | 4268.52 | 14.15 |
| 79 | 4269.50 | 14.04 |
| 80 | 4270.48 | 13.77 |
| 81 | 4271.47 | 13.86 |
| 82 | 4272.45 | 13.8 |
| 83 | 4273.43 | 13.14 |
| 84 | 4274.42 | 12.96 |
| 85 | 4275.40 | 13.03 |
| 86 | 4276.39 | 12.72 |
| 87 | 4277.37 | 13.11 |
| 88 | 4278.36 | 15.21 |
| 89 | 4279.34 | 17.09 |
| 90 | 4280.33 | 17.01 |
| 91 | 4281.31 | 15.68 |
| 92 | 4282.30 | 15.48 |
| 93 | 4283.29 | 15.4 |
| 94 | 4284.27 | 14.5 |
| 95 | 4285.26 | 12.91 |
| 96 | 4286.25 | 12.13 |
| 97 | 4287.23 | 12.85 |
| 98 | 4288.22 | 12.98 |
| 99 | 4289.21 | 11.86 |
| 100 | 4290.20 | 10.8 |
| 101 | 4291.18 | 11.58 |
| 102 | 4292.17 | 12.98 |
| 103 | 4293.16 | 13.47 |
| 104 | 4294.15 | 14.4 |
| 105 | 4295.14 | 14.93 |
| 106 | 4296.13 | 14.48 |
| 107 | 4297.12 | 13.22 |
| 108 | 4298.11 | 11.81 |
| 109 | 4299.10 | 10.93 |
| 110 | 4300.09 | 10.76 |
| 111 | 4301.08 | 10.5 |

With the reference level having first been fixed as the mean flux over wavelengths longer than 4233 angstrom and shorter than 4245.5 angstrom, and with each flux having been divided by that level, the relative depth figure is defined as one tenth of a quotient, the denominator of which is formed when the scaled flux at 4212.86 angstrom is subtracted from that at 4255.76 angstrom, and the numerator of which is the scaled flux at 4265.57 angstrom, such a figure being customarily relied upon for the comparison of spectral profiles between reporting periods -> -2.0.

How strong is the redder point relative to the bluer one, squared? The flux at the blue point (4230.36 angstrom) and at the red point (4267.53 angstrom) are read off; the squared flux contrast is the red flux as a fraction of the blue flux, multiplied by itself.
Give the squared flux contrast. 1.23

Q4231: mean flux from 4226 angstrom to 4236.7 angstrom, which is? 12.9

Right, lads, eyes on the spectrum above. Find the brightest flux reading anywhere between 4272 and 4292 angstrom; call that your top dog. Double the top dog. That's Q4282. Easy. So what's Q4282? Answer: 34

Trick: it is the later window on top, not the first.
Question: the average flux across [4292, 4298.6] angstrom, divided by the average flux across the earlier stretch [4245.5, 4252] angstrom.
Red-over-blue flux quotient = 0.94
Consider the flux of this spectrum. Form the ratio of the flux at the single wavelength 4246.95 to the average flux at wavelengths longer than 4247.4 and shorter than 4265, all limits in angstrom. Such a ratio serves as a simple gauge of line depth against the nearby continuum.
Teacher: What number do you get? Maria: 1.09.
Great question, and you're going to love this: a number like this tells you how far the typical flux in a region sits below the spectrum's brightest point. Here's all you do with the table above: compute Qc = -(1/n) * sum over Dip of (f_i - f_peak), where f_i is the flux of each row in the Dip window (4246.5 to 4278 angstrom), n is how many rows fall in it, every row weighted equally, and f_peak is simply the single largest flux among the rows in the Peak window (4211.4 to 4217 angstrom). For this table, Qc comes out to 1.6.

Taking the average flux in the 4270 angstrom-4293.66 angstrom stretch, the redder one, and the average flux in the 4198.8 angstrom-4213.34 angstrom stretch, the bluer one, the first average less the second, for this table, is -0.3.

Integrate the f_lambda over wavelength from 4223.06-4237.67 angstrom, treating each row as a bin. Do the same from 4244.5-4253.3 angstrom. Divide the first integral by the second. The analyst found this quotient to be 1.5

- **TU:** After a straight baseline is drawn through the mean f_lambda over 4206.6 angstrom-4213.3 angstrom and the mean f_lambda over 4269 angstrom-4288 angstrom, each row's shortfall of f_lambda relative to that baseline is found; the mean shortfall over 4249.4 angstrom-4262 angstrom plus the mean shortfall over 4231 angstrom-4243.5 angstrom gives 1.7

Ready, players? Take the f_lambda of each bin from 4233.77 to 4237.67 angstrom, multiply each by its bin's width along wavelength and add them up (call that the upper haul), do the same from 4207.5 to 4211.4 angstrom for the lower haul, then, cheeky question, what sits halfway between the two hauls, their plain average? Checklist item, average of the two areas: 58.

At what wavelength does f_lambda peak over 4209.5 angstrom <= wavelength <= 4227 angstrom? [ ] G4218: 4218.68 angstrom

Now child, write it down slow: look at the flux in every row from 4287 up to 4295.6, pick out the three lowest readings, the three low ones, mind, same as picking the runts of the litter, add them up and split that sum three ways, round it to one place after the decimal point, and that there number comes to 11.4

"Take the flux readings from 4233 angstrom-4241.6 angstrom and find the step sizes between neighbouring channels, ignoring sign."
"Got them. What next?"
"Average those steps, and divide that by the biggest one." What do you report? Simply 0.48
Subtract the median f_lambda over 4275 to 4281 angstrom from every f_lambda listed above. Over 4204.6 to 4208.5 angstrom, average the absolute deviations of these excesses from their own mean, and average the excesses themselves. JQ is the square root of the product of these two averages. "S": 0.62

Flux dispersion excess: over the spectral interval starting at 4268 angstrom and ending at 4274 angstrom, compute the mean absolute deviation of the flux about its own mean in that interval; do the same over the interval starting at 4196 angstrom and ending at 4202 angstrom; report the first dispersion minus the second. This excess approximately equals -0.5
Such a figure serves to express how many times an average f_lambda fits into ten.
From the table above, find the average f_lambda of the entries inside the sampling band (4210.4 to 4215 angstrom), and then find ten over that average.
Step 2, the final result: 0.69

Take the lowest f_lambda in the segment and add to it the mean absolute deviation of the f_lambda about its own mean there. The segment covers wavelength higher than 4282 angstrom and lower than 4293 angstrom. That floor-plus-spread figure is 11.9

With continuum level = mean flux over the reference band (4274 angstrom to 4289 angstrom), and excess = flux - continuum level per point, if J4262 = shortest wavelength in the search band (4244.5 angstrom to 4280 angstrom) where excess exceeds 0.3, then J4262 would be 4244.99 angstrom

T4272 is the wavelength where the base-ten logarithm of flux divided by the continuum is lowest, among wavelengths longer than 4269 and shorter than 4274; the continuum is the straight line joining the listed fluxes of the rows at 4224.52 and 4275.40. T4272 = 4273.43 angstrom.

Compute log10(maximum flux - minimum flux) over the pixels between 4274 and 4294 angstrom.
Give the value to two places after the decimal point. 0.80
